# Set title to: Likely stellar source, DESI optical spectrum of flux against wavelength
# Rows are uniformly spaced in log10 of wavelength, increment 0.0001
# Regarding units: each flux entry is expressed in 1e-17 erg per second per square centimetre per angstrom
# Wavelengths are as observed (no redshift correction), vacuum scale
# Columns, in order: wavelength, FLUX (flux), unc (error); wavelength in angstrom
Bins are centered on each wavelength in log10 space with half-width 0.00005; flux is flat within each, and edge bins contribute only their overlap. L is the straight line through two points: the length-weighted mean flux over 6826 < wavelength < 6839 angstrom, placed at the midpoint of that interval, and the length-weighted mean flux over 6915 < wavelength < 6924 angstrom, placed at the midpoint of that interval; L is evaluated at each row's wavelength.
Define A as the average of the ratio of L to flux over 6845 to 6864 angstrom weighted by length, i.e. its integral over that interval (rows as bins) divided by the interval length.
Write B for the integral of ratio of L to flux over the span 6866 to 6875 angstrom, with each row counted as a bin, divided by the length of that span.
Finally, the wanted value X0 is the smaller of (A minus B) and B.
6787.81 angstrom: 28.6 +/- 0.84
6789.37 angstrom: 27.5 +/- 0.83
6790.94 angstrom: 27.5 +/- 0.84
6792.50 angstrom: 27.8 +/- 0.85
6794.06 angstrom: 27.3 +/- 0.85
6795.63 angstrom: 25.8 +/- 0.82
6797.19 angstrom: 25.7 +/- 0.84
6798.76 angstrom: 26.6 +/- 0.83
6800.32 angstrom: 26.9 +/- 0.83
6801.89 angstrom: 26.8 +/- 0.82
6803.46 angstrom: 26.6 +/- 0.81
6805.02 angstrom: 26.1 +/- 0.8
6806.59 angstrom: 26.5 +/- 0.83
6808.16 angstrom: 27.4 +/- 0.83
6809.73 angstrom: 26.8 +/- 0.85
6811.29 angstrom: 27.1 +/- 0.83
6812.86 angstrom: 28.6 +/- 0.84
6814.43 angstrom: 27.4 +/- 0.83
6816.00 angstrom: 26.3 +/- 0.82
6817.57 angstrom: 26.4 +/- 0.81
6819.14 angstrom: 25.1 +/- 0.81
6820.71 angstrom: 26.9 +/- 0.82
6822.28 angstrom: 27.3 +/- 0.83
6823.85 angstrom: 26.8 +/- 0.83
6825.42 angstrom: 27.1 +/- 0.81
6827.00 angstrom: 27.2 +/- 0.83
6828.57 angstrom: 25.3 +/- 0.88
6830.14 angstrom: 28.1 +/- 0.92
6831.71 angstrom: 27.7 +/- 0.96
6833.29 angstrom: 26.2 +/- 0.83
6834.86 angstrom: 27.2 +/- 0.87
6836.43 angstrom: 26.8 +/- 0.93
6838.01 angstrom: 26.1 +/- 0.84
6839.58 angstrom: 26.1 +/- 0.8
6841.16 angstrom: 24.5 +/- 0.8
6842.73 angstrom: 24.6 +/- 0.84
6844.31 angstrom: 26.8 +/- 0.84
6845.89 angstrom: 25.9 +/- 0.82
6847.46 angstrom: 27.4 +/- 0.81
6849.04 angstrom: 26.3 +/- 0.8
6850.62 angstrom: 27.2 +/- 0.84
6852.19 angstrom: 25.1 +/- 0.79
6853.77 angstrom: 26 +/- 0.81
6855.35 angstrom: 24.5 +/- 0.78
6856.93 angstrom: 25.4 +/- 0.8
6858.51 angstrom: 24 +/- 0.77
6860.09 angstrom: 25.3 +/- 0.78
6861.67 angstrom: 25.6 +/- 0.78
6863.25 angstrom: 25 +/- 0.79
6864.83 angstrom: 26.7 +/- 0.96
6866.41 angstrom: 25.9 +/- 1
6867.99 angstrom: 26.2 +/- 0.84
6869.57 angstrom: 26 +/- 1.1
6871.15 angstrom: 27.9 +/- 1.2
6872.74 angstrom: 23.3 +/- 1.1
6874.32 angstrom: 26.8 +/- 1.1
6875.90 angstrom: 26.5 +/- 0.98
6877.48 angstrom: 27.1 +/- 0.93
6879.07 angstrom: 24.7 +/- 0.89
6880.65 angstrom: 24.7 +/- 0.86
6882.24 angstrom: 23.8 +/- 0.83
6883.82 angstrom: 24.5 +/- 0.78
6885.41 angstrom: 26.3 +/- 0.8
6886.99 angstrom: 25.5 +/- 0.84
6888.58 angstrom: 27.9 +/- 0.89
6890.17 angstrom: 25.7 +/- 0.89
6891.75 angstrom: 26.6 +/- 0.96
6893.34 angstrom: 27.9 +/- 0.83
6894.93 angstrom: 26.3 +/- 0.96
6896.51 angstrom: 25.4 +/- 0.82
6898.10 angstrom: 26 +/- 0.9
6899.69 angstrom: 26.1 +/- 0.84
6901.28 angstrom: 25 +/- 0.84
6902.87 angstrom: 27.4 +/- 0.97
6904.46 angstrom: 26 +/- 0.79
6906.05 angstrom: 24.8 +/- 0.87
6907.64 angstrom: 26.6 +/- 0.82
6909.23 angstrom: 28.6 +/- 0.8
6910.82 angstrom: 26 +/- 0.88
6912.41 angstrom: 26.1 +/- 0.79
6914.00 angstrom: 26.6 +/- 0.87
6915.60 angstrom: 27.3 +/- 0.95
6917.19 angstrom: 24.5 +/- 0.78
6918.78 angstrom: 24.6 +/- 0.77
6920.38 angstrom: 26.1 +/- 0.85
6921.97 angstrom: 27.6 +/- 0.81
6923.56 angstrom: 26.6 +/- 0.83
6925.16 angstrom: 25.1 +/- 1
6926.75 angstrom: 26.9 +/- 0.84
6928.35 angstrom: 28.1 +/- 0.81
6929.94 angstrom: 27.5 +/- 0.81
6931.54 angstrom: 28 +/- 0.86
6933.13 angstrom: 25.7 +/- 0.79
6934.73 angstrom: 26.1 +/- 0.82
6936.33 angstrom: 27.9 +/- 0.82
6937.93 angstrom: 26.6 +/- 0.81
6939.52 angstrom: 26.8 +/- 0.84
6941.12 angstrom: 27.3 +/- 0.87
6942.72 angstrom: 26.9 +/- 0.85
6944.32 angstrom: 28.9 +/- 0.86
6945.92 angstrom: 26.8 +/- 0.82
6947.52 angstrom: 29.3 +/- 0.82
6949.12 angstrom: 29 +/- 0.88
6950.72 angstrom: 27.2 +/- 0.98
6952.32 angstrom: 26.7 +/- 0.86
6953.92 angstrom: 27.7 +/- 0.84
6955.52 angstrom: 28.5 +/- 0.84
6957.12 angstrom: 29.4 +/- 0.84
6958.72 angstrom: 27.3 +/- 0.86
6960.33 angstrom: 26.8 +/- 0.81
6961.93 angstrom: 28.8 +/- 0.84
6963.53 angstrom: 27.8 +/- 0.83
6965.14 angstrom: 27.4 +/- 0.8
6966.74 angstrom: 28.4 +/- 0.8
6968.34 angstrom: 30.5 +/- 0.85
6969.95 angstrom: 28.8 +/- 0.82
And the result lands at 0.02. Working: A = 1.04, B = 1.02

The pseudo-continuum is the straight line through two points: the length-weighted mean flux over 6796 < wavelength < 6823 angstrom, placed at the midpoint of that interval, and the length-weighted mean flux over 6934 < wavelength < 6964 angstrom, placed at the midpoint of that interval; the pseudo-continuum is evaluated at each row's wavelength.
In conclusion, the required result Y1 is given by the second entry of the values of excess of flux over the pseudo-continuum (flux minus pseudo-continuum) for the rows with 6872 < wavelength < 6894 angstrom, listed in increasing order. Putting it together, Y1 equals -3.4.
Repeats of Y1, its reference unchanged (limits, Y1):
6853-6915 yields -3.4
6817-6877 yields -3.1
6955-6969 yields -0.4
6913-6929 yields -2.9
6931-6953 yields -1.5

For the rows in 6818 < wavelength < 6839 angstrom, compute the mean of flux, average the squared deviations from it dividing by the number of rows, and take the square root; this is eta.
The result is 0.84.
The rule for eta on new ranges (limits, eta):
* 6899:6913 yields 1.09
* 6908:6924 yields 1.20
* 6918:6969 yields 1.25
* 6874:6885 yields 1.22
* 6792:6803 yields 0.70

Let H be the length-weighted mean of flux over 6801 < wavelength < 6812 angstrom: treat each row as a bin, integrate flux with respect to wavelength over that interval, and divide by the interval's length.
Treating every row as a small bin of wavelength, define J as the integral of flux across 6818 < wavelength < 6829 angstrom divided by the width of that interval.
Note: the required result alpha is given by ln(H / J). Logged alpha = 0.01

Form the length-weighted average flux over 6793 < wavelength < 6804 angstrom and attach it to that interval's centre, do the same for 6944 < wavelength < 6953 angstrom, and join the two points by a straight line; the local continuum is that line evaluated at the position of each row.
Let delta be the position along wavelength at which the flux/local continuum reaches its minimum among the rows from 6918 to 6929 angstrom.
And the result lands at 6918.78 angstrom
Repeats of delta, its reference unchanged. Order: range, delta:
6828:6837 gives 6828.57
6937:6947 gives 6937.93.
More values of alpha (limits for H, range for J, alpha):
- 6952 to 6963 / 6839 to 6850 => 0.07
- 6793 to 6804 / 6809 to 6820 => -0.01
